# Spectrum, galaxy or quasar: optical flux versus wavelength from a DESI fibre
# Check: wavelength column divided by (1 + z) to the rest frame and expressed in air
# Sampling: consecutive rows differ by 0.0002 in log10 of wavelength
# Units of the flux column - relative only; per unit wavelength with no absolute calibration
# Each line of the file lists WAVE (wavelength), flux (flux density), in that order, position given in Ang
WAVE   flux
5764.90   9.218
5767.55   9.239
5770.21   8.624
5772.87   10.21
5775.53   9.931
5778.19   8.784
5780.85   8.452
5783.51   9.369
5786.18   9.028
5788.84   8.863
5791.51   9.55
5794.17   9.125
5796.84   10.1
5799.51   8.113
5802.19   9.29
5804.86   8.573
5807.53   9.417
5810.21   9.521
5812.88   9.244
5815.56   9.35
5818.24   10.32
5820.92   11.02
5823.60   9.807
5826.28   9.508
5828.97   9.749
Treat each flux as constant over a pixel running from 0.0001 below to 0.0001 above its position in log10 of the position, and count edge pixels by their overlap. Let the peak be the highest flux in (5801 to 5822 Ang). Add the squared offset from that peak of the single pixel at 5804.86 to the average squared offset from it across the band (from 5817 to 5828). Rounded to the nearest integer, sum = 7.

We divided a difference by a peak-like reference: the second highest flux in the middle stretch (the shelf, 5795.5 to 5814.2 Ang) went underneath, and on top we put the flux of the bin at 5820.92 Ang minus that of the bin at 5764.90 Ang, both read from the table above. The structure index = 0.19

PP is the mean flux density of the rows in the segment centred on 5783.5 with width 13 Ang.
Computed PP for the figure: 8.90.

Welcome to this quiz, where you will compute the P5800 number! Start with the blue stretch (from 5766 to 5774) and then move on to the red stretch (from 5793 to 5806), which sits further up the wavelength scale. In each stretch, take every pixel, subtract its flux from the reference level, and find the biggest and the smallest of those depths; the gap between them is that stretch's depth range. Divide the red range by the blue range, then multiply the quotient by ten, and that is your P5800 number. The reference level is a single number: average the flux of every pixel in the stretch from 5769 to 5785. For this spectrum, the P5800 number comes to 13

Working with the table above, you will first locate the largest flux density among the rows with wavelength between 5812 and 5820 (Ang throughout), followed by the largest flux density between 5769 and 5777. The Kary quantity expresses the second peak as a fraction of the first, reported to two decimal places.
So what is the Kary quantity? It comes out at 0.99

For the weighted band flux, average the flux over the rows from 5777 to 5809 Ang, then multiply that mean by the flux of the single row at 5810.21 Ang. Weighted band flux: 86.2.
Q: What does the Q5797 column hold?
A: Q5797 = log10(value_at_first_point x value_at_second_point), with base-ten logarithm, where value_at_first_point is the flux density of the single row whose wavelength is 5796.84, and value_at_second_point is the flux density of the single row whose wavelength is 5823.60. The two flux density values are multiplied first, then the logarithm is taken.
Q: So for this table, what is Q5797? 1.996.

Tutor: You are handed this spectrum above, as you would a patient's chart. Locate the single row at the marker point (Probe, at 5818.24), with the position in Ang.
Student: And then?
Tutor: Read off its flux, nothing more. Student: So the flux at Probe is 10.32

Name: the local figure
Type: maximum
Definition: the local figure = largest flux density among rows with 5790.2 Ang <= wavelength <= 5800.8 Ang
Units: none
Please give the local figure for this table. 10.1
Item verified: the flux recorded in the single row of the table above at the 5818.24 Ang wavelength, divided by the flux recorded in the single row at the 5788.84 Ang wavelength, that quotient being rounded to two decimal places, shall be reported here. 1.16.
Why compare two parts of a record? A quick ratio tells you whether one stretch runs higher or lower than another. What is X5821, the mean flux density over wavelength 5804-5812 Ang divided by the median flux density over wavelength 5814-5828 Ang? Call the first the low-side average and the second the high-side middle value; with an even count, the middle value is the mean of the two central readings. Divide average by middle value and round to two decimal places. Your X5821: 0.94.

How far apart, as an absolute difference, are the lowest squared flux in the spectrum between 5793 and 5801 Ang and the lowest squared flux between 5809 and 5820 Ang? 19.6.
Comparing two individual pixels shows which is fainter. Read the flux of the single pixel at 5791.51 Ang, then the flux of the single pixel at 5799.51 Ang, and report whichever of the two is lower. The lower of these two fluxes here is 8.11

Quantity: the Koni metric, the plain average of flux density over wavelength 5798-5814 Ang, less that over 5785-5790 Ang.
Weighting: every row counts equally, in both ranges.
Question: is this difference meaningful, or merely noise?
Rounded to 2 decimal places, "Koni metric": 0.08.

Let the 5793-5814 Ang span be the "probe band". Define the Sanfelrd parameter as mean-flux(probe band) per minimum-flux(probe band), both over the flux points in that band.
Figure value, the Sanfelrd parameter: 1.13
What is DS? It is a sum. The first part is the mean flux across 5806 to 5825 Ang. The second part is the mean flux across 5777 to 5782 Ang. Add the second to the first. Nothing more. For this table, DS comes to 18.4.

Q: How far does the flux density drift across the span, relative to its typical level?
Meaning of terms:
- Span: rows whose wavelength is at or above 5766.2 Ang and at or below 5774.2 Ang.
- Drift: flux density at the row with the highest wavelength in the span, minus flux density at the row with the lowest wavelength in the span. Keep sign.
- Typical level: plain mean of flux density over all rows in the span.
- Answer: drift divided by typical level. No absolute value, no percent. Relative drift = 0.10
